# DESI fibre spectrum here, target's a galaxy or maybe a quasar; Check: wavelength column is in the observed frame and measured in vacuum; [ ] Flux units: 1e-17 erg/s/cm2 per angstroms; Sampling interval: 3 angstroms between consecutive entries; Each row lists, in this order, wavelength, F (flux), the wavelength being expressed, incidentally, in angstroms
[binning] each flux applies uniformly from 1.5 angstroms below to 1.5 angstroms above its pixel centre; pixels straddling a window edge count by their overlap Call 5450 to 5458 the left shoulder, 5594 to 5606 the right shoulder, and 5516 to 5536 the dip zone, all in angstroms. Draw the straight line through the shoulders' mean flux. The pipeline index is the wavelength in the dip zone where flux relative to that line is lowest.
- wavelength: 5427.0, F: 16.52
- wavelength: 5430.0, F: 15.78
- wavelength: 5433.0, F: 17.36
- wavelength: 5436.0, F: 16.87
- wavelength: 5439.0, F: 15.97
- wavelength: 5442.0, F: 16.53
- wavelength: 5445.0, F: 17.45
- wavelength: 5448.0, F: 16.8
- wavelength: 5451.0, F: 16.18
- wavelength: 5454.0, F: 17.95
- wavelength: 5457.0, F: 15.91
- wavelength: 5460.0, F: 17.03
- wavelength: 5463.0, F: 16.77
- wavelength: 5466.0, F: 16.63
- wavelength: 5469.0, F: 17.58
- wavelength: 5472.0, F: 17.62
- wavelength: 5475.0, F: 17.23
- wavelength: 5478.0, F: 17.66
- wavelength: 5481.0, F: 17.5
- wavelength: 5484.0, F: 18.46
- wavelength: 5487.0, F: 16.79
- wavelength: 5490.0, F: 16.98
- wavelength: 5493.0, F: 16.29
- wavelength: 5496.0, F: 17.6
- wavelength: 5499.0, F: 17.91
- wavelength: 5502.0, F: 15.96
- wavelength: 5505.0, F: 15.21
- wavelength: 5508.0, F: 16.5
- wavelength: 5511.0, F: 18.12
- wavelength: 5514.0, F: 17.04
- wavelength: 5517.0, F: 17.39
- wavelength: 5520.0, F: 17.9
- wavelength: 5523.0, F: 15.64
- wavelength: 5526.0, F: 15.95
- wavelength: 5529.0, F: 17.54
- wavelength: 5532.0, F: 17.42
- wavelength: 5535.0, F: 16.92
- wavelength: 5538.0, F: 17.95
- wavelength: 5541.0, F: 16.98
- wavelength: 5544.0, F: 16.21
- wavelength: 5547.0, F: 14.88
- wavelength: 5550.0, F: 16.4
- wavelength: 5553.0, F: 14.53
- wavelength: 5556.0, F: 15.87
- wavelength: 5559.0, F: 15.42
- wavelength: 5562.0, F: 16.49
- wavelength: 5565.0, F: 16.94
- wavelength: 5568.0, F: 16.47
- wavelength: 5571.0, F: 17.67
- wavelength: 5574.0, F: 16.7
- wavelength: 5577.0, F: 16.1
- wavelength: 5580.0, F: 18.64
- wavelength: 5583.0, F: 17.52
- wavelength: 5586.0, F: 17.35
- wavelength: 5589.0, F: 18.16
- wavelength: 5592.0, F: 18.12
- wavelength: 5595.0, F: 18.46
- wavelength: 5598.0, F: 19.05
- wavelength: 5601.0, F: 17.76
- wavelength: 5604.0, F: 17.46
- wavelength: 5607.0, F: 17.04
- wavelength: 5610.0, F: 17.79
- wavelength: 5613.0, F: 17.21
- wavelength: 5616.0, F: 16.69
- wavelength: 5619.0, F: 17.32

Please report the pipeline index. 5523.0 angstroms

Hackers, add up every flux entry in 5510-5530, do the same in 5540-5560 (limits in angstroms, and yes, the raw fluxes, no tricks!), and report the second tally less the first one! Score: -9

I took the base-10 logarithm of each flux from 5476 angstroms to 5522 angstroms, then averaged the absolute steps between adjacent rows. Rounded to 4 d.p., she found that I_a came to 0.0234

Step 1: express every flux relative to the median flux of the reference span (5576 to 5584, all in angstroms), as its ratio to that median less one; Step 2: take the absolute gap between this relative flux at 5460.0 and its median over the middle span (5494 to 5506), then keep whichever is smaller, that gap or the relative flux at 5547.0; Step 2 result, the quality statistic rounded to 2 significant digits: -0.15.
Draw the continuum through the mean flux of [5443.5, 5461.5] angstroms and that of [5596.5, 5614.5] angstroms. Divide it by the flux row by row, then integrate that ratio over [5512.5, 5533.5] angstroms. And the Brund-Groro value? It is 21.4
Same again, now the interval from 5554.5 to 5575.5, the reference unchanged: 22.3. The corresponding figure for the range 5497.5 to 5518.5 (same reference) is 21.5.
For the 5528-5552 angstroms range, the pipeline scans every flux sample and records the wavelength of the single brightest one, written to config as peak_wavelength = 5538.0 angstroms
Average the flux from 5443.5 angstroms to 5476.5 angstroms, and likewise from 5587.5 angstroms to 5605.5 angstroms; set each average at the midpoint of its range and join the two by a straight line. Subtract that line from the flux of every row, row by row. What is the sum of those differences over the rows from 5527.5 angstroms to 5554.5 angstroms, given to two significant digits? -10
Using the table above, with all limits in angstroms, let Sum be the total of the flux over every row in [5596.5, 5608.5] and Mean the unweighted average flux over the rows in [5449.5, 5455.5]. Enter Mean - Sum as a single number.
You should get -54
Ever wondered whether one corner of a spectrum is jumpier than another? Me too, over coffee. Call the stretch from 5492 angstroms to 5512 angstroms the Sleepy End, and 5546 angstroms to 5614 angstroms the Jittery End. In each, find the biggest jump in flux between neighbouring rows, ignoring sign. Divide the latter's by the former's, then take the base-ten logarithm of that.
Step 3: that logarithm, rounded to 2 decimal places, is 0.11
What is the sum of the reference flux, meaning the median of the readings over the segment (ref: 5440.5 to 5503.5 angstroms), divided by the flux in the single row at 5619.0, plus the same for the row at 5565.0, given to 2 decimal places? 1.99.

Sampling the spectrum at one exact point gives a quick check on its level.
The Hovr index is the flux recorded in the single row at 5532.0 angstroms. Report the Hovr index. 17.42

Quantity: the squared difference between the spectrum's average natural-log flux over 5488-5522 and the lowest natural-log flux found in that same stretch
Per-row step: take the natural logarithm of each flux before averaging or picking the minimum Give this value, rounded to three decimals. 0.012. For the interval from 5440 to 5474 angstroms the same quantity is 0.004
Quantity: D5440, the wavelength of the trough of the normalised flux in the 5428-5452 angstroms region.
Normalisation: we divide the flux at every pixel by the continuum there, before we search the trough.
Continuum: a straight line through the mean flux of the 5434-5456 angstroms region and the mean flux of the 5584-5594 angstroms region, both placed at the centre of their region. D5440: 5430.0 angstroms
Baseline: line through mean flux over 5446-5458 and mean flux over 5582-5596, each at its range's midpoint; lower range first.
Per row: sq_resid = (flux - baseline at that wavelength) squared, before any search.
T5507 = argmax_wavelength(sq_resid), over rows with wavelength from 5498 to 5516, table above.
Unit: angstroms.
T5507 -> 5505.0 angstroms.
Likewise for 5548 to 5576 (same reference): 5553.0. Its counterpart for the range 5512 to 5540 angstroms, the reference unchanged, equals 5523.0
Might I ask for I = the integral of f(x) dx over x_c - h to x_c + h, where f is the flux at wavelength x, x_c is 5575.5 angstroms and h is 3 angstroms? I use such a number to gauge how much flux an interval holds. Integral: 98.4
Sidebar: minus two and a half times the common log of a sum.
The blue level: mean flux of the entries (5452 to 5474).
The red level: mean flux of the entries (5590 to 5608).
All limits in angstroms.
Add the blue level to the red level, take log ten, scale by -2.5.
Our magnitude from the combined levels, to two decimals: -3.86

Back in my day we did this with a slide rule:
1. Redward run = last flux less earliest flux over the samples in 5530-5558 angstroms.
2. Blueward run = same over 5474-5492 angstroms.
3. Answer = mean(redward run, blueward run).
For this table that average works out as -0.9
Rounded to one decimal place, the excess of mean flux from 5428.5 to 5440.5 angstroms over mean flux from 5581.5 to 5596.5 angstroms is -1.4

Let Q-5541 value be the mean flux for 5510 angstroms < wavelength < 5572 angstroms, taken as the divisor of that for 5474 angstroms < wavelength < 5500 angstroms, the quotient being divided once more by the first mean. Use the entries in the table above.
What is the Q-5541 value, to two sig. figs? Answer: 0.063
